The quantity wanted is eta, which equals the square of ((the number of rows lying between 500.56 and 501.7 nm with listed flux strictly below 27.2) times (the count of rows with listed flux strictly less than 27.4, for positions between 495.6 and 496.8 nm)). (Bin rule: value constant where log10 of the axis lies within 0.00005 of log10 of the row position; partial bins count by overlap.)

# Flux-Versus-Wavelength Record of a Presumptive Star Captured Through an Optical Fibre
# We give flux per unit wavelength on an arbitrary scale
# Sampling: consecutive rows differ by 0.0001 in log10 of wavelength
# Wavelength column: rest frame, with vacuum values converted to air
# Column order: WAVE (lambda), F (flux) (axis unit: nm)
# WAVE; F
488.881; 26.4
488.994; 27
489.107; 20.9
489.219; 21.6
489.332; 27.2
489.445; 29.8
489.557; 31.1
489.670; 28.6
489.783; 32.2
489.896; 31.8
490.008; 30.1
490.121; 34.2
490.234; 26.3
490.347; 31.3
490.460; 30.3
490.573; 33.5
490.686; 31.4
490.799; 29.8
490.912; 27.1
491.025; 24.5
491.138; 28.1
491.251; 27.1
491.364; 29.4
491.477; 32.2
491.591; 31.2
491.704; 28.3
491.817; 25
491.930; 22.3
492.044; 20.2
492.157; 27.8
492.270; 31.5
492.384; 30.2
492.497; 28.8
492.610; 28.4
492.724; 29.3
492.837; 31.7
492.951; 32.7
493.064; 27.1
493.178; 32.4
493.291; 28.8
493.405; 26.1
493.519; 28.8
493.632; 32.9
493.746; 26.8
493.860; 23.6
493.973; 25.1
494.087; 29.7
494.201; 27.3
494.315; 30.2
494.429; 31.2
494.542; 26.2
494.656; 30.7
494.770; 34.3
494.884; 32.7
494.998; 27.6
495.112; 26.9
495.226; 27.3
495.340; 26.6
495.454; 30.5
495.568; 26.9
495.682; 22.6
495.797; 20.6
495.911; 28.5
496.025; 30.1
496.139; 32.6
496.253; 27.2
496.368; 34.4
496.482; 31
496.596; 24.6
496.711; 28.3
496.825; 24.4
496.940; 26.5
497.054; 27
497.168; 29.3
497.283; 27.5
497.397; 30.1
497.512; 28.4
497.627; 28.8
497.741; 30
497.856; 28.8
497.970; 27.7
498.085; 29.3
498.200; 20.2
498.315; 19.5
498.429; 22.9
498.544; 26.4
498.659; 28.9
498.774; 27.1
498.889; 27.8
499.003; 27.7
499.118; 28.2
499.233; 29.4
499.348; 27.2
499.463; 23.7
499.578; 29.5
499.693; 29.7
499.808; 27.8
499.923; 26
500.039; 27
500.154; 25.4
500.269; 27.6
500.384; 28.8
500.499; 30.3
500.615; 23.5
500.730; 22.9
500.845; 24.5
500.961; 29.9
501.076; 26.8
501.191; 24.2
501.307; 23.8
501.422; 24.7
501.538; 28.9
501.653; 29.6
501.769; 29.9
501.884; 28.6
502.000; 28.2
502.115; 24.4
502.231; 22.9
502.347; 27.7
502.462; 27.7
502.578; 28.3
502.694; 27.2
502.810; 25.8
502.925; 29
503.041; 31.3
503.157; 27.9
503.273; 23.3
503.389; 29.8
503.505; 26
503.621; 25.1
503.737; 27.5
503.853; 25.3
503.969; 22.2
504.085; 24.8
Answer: 784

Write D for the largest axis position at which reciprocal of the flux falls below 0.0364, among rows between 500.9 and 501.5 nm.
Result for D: 500.961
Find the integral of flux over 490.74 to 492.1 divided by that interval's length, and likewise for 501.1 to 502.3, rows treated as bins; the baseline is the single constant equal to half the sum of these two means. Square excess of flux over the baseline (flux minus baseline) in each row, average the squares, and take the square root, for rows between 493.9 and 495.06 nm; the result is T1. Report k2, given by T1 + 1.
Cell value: 4.86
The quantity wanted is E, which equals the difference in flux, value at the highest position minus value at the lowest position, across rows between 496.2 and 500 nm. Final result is -1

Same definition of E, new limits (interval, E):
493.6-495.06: -5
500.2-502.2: -3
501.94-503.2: 0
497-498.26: -7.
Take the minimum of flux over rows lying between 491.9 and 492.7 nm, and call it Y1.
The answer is 20.2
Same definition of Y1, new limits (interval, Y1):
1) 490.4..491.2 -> 24.5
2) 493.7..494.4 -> 23.6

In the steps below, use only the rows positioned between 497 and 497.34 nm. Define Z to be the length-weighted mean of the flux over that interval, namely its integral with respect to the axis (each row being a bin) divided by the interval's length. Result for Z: 28.0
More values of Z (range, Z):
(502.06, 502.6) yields 26.1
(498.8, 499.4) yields 28.0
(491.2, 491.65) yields 30.0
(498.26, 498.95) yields 25.5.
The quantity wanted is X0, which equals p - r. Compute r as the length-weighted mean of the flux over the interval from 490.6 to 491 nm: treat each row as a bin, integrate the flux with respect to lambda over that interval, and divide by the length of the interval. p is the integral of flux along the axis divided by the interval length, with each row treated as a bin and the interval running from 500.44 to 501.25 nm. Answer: -3.3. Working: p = 26.0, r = 29.3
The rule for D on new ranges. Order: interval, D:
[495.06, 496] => 495.911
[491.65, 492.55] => 492.497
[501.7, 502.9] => 502.578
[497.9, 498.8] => 498.659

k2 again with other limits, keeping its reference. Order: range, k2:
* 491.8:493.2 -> 4.96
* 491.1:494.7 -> 4.43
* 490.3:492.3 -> 4.81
